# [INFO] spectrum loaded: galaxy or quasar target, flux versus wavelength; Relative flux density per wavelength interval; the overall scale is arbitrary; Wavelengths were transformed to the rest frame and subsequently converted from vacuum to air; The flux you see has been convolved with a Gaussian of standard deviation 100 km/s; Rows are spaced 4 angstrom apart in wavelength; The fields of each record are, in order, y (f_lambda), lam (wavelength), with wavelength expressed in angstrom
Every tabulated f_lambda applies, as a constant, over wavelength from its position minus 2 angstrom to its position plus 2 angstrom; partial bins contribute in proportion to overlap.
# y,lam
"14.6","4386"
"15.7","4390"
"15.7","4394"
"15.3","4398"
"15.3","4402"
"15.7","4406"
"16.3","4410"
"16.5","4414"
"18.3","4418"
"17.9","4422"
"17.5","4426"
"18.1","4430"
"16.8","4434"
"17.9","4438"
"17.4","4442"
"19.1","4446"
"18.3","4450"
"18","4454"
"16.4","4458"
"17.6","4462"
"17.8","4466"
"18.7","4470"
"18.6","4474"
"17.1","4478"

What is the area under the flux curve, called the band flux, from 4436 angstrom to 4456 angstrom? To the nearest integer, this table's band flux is 363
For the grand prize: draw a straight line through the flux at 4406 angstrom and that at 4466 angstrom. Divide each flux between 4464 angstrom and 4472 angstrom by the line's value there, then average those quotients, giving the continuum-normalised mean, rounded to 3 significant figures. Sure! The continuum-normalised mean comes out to 1.02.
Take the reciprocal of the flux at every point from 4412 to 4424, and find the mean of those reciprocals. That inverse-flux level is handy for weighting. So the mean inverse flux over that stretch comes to 0.057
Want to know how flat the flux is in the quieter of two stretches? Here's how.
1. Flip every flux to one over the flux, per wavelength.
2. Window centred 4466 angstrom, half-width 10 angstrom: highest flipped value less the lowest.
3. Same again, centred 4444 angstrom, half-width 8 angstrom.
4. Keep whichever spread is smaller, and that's 0.0051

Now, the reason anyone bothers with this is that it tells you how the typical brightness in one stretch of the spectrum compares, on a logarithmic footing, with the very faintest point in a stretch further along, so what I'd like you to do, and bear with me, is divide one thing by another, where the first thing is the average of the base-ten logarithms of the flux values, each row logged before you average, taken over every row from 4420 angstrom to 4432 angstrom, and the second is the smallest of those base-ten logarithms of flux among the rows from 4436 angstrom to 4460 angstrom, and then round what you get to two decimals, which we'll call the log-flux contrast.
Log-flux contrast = 1.03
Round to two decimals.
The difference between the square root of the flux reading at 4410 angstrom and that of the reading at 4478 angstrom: -0.10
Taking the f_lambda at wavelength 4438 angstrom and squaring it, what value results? 320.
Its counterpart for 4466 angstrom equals 317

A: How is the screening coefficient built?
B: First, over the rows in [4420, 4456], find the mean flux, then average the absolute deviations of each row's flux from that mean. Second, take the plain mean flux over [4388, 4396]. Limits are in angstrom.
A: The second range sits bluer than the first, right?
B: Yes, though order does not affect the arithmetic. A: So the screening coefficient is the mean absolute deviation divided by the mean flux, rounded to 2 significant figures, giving 0.028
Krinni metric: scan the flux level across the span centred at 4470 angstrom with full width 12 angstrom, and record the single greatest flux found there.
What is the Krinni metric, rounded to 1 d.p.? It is 18.7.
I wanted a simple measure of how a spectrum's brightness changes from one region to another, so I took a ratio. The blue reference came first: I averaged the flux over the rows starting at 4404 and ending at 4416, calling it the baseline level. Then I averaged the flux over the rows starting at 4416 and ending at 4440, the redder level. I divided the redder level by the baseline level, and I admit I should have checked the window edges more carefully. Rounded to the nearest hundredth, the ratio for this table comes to 1.10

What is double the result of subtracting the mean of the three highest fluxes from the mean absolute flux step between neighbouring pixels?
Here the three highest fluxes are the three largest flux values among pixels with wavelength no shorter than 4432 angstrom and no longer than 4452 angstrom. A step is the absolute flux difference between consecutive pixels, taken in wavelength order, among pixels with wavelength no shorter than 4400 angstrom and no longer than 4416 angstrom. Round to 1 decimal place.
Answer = -36.1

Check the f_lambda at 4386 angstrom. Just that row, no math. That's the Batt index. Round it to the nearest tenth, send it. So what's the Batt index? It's 14.6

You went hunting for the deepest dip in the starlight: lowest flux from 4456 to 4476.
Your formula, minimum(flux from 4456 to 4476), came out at 16.4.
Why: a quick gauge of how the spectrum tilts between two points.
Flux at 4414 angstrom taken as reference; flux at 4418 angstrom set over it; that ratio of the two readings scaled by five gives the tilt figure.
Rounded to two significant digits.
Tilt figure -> 5.5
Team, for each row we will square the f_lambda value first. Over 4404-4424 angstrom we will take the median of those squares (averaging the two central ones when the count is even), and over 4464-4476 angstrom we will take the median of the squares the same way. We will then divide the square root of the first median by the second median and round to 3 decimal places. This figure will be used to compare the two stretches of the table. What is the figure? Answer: 0.048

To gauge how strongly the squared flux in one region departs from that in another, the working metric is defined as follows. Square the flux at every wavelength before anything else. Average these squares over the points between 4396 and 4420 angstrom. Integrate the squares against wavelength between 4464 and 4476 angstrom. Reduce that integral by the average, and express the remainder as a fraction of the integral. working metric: 0.935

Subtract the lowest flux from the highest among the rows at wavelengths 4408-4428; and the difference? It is 2.0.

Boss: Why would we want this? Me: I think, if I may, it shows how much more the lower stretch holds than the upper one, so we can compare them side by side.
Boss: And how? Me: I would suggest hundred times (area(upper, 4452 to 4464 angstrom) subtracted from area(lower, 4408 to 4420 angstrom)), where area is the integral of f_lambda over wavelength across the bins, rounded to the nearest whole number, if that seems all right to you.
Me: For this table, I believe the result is -360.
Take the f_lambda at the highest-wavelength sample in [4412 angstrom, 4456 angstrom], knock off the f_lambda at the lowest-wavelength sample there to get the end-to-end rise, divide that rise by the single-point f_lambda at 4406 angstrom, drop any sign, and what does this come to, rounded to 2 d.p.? 0.10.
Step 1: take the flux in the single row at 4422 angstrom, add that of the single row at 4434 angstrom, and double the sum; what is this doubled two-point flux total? 69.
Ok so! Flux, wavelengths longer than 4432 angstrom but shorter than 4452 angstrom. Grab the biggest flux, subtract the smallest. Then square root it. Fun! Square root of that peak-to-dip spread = 1.52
